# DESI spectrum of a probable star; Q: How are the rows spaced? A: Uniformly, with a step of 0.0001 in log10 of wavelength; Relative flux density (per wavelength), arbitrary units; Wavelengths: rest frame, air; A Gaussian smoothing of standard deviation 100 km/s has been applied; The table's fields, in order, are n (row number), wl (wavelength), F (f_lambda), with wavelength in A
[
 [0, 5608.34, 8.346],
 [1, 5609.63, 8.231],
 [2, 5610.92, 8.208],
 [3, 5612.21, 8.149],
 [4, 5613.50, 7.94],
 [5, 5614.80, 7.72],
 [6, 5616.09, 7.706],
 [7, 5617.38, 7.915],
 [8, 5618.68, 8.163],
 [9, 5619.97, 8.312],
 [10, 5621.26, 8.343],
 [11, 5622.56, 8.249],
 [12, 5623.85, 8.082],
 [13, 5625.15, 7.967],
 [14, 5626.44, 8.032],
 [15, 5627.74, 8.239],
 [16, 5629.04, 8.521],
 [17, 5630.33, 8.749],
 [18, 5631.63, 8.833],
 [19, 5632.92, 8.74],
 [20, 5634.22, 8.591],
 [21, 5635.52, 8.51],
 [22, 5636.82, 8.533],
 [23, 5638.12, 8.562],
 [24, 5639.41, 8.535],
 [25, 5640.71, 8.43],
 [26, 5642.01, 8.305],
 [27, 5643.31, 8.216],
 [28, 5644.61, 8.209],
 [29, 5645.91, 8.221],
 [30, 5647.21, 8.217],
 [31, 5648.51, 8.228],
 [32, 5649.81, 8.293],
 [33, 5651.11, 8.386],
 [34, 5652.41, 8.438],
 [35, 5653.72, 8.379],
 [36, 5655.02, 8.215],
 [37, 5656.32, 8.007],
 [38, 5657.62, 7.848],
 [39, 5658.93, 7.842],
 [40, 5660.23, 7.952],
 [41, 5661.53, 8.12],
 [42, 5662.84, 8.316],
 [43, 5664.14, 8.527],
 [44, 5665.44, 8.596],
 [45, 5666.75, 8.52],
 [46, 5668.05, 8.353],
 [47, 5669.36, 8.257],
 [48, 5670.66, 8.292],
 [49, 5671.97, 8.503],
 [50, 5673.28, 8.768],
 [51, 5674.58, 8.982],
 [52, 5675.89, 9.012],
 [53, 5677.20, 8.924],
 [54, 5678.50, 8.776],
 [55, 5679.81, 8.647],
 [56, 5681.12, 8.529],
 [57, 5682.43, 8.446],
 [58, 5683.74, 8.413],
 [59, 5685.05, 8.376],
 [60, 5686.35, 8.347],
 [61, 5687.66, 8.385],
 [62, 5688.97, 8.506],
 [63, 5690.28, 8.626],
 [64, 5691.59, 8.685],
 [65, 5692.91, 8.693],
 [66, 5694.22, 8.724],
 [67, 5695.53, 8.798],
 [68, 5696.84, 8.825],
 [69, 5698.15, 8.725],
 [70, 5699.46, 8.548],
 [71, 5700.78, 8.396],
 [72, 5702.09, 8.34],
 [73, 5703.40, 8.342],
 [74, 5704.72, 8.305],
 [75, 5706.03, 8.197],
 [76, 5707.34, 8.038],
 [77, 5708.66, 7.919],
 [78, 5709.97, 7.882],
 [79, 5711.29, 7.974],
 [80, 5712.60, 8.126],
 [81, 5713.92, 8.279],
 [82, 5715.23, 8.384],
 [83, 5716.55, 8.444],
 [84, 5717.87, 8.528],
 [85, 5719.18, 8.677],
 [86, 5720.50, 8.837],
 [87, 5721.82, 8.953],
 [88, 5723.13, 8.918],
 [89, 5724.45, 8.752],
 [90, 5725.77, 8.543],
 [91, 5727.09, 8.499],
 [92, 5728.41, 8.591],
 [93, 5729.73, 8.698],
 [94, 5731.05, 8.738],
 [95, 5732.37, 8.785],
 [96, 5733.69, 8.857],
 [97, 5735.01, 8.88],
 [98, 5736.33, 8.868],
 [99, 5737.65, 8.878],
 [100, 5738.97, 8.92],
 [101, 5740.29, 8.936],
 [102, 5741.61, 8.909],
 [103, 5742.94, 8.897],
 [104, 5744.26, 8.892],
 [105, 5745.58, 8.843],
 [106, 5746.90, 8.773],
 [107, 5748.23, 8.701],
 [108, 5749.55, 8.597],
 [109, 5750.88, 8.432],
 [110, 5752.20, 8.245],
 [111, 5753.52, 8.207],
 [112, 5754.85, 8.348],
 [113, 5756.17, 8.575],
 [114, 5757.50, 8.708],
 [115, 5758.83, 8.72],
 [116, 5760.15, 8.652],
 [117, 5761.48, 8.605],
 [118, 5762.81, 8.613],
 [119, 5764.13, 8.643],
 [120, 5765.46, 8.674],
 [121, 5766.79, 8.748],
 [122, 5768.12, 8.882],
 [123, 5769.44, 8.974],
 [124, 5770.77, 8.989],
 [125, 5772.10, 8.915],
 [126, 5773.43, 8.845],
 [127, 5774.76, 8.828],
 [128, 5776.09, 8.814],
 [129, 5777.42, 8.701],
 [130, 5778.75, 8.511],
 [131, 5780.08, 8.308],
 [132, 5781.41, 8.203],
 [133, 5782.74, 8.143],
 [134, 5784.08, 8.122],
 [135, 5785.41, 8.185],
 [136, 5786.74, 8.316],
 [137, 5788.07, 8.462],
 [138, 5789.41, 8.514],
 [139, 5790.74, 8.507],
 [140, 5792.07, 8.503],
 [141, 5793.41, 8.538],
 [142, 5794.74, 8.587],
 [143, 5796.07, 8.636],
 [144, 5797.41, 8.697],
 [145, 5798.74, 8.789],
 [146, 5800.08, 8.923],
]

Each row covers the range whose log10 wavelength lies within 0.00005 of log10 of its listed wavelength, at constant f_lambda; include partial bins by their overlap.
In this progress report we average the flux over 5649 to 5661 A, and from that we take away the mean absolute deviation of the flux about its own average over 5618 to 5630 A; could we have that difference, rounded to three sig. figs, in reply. 8.02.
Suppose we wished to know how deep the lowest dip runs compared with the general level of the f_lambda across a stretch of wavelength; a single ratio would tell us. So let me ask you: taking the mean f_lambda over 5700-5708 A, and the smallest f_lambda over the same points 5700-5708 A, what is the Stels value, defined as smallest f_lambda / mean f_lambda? 0.972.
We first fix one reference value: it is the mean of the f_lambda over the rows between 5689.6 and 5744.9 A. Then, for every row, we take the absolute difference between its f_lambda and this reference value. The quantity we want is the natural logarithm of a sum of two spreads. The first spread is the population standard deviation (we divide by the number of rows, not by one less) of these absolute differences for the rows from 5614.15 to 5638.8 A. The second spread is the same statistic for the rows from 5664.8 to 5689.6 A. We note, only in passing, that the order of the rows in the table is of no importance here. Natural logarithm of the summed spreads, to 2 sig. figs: -0.95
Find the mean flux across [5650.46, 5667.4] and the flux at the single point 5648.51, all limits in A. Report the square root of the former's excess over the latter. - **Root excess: 0.12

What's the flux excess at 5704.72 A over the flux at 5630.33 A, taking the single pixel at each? -0.4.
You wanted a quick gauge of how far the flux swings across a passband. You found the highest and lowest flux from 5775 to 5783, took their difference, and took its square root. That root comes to 0.82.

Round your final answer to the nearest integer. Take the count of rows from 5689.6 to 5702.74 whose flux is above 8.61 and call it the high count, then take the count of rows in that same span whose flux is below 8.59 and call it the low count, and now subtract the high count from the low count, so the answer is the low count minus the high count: -4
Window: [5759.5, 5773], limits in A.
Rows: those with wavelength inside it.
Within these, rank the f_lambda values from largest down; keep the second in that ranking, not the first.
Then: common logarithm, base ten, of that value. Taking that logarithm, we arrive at 0.953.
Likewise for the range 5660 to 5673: 0.931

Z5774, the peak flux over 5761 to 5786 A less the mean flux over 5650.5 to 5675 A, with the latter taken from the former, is 0.66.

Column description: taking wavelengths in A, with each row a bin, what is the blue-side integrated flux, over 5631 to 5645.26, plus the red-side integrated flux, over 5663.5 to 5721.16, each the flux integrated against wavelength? 611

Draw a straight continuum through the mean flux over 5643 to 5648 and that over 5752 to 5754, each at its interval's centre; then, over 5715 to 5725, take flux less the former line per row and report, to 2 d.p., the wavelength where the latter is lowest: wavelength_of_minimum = 5715.23 A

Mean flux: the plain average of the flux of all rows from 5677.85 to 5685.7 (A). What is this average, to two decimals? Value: 8.53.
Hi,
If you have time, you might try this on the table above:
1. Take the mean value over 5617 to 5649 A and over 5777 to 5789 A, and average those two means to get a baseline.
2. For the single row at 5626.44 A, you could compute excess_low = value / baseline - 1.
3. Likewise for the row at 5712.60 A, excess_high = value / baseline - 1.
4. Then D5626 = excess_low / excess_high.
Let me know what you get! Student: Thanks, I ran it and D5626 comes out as 1.4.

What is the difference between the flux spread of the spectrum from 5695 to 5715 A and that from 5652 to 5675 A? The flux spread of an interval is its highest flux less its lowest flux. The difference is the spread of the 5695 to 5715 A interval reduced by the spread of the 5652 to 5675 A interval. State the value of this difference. -0.2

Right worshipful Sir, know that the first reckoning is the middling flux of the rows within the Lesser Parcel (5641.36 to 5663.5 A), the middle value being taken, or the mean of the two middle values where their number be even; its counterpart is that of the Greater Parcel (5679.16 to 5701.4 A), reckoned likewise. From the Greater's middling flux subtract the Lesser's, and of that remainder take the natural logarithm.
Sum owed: -1.11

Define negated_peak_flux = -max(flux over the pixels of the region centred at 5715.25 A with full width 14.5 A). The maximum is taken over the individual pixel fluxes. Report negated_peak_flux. -8.95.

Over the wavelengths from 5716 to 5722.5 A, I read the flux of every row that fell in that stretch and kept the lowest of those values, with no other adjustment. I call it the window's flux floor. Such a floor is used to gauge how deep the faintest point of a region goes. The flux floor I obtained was 8.444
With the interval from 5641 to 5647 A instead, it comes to 8.209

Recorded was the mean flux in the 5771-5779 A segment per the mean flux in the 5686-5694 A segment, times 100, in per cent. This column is 103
